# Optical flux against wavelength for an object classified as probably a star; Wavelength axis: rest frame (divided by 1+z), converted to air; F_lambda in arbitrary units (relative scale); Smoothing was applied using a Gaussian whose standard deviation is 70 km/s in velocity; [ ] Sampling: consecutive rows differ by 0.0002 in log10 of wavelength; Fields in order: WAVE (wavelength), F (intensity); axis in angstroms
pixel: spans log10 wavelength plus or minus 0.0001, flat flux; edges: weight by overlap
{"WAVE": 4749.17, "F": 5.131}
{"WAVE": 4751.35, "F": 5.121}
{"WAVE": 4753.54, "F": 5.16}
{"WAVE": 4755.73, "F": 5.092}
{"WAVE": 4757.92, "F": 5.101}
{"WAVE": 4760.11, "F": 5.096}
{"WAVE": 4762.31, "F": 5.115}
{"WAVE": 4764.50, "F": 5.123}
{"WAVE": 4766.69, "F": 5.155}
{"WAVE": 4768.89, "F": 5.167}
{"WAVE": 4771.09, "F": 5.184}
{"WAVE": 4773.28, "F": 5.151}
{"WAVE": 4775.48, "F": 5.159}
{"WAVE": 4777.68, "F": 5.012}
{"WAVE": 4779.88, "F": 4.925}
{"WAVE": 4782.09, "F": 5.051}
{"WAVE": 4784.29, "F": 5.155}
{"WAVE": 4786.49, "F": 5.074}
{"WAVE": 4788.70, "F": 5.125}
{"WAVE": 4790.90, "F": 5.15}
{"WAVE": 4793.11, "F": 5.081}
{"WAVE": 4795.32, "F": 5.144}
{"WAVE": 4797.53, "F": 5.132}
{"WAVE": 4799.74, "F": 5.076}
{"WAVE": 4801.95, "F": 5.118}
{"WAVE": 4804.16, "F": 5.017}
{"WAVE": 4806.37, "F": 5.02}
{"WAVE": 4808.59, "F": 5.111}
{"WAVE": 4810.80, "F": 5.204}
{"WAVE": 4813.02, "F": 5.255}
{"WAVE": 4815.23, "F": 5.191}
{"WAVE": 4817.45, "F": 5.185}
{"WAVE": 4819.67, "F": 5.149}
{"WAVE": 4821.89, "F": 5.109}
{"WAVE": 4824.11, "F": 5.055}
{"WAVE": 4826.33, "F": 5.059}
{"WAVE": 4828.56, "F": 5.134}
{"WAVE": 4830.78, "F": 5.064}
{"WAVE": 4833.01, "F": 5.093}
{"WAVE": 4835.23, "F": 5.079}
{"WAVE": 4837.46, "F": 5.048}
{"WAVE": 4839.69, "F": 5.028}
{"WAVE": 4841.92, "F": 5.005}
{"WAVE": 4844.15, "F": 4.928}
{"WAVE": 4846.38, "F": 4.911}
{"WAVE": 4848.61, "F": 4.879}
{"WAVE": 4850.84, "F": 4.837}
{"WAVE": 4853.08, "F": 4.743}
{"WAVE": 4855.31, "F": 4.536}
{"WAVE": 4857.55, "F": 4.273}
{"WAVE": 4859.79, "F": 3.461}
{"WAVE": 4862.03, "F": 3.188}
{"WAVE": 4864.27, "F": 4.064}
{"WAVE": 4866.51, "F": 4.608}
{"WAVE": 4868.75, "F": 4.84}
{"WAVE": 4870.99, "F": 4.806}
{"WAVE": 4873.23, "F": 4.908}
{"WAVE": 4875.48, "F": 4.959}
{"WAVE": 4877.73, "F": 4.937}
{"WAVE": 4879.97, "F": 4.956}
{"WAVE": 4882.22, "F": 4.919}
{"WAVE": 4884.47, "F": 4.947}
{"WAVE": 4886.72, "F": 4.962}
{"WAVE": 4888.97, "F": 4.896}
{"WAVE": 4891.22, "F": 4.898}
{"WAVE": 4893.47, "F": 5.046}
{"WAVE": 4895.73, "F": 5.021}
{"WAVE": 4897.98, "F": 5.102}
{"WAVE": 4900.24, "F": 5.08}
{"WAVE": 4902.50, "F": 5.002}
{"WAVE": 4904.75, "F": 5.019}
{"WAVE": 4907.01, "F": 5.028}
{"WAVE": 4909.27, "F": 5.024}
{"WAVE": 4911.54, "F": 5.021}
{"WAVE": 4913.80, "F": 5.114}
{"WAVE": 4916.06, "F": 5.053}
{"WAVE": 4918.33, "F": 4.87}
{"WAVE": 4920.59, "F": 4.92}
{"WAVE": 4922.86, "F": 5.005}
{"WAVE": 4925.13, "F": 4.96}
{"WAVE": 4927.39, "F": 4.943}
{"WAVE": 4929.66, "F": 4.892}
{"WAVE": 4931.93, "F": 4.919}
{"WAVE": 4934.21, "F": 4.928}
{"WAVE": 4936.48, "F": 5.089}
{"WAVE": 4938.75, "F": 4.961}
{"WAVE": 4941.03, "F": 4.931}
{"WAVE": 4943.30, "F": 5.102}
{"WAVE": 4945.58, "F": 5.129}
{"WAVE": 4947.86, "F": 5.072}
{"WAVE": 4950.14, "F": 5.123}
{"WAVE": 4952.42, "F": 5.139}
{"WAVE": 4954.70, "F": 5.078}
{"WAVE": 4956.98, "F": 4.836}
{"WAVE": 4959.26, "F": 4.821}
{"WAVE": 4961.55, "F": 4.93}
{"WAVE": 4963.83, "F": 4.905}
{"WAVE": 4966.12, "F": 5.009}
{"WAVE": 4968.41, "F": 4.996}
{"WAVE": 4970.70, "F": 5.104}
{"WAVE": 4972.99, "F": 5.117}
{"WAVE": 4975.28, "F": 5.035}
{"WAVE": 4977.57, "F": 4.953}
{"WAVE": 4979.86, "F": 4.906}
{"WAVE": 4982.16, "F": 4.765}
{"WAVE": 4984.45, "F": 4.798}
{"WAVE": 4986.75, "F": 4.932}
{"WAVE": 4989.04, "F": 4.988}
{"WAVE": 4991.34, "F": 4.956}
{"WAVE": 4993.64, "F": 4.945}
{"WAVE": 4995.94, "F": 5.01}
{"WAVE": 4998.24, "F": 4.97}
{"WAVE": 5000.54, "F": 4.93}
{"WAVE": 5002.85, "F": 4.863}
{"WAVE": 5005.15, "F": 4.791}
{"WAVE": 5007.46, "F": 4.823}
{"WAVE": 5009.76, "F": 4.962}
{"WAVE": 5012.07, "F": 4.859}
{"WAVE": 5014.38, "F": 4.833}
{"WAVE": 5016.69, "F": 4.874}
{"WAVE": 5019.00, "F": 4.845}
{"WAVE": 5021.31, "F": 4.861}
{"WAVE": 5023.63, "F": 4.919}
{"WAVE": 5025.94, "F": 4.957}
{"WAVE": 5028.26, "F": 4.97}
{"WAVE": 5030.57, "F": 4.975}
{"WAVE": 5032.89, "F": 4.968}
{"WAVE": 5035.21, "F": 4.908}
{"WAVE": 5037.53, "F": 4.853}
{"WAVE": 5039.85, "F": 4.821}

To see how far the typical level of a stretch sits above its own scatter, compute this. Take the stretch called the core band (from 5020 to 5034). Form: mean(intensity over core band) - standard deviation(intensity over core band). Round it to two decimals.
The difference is 4.90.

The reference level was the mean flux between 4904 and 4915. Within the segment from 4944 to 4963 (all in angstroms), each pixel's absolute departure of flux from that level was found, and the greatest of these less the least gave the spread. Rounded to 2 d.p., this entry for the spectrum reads 0.19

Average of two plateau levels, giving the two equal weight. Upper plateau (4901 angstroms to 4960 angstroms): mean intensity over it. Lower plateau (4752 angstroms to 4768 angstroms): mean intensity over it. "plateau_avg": 5.06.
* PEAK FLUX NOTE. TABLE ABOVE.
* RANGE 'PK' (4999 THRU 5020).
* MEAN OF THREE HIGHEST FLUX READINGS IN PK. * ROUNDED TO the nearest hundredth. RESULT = 4.92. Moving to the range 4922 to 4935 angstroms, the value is 4.97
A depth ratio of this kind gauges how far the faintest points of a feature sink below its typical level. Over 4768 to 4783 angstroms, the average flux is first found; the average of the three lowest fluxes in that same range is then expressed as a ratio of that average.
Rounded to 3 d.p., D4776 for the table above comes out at 0.981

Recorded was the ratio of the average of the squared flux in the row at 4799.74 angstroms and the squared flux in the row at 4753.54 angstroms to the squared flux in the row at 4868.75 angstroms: 1.12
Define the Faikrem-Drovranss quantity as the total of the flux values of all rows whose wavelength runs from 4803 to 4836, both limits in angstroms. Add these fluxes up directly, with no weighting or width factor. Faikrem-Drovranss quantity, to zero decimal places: 77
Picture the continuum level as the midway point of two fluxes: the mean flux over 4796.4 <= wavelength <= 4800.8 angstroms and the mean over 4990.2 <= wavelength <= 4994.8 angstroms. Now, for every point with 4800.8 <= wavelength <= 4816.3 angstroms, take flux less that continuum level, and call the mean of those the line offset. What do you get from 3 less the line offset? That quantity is 2.90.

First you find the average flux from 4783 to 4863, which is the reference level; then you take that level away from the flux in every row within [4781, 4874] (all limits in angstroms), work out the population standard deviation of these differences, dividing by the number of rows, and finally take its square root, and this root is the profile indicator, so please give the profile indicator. 0.65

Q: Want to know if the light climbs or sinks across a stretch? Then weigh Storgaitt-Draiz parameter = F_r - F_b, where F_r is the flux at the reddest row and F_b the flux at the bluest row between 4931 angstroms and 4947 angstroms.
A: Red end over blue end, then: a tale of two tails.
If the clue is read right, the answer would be 0.21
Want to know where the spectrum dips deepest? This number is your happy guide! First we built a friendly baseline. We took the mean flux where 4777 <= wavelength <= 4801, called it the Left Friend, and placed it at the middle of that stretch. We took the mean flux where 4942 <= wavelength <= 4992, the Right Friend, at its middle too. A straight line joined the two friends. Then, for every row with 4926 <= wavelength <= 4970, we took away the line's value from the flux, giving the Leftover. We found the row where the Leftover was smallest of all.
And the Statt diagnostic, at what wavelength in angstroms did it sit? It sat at 4959.26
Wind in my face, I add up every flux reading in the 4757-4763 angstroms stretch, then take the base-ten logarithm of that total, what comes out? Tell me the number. 1.19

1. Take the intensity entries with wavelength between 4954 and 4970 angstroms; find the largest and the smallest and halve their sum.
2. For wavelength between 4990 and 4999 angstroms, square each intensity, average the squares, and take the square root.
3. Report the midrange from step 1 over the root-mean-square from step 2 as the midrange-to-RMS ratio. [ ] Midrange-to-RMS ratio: 1.00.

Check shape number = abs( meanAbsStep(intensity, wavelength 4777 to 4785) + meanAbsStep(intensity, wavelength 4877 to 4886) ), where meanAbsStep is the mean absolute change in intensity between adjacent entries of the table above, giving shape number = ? 0.134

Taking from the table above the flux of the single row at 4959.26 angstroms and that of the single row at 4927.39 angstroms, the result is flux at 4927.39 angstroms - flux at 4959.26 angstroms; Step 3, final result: 0.12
